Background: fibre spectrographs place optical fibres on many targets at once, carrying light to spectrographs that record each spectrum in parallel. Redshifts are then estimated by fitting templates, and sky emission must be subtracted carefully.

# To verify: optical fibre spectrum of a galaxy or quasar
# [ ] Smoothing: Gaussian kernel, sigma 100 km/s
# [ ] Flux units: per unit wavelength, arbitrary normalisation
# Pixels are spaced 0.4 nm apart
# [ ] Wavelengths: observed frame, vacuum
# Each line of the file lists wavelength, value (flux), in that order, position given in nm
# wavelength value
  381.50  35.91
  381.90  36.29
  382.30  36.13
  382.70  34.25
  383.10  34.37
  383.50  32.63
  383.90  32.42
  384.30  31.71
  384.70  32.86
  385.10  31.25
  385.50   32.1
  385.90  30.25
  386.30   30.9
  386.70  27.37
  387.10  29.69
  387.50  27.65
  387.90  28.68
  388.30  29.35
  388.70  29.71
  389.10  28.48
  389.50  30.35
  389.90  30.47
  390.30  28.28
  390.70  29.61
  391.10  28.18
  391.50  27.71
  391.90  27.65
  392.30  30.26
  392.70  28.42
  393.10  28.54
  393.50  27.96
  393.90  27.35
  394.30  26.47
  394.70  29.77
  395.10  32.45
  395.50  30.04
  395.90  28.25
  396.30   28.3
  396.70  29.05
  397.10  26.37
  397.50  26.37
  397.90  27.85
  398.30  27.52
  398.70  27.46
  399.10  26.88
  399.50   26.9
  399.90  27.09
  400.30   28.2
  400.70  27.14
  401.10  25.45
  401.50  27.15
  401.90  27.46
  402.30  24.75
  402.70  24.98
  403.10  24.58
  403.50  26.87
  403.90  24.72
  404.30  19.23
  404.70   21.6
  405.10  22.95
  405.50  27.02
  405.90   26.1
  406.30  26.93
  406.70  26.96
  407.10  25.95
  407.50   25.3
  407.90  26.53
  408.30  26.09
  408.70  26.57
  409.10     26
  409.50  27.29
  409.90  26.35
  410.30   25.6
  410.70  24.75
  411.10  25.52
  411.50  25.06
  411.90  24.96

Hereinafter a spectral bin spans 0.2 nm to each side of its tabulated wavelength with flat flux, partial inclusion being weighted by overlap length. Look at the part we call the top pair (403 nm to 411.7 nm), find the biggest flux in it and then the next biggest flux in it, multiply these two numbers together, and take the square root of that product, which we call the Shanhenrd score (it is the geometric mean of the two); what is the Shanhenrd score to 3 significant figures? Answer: 27.2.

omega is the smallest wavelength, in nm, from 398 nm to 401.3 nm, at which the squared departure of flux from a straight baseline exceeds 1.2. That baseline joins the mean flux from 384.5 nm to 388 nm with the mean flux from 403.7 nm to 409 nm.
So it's 400.30 nm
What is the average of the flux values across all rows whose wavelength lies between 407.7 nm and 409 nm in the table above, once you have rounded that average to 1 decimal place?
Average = 26.4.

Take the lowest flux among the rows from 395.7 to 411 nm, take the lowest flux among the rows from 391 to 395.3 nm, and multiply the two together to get 509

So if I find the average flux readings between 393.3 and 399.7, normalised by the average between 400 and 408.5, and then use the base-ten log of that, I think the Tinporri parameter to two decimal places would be 0.04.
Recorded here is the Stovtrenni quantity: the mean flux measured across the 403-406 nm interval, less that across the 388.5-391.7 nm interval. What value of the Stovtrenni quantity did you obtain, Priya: -5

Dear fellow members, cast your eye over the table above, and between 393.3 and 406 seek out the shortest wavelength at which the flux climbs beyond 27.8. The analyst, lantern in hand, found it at 393.50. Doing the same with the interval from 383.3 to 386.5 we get 383.50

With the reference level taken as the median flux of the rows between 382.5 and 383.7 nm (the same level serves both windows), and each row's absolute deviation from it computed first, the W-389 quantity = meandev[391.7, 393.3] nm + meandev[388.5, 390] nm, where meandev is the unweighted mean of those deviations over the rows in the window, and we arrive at 10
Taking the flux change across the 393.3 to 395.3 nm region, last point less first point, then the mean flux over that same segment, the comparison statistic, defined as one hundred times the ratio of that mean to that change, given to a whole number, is 641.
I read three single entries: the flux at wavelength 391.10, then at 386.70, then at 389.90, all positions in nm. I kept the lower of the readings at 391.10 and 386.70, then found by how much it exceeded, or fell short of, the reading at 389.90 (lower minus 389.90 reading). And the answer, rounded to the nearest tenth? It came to -3.1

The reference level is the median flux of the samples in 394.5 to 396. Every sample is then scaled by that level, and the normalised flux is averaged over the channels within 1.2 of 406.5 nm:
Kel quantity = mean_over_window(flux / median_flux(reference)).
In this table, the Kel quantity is 0.88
